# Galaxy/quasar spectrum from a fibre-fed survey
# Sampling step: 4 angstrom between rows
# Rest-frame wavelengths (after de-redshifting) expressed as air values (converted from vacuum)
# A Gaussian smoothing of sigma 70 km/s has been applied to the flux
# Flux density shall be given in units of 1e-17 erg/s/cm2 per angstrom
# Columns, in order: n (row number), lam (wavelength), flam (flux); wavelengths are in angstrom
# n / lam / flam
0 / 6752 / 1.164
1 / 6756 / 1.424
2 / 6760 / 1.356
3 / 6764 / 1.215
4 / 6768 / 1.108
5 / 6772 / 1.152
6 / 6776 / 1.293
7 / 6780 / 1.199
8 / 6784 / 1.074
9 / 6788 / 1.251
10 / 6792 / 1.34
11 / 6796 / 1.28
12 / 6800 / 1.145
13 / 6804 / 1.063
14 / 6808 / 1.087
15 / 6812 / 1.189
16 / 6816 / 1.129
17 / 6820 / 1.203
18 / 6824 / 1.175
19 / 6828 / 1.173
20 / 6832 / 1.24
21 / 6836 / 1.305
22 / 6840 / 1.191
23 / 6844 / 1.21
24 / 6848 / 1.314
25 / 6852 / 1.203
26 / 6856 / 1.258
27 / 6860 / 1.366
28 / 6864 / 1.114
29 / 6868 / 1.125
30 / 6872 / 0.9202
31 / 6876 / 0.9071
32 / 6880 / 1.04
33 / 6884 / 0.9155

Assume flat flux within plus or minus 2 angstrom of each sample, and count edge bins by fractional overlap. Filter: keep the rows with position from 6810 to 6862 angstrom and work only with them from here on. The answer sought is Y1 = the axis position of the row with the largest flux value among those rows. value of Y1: 6860 angstrom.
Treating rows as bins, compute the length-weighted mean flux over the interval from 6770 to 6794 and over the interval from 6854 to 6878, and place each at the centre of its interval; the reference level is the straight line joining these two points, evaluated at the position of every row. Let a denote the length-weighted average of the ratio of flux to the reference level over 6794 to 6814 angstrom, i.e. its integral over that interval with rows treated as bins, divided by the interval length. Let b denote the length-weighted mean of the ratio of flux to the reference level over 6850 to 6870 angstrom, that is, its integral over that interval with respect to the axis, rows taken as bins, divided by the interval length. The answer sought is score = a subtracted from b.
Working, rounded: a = 0.97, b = 1.08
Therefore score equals 0.113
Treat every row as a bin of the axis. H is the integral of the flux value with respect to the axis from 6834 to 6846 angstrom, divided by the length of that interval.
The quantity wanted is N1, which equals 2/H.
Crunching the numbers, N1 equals 1.62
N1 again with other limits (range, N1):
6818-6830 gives 1.69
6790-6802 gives 1.59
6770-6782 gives 1.65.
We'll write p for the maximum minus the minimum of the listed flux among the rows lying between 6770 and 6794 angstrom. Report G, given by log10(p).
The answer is -0.58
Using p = 0.27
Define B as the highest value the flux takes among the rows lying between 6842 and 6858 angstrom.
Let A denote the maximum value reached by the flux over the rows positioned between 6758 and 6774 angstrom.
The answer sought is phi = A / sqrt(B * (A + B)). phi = 0.72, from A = 1.356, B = 1.314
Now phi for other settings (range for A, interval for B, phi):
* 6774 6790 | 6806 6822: 0.75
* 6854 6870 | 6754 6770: 0.69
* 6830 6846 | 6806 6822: 0.75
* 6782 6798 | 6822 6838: 0.72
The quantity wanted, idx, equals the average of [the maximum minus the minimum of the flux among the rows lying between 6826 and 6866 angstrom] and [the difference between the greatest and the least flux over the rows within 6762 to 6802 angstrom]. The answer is 0.259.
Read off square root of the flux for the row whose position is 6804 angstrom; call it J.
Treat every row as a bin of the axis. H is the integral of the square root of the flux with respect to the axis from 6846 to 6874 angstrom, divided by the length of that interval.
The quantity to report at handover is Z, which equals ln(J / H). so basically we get -0.05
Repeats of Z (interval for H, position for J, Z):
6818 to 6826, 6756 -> 0.09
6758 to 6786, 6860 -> 0.07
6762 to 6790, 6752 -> -0.01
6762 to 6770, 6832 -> 0.03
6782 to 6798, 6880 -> -0.09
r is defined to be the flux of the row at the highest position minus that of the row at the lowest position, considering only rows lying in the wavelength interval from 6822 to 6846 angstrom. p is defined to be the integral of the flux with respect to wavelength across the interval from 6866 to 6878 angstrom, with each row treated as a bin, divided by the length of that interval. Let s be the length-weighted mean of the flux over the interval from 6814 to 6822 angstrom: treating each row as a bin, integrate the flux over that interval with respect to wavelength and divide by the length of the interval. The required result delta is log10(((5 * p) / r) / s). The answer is 2.08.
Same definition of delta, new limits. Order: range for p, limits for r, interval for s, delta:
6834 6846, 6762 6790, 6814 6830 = 2.17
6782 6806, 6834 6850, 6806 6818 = 2.77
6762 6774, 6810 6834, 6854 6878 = 2.01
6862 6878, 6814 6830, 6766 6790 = 1.99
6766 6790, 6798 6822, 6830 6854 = 1.91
